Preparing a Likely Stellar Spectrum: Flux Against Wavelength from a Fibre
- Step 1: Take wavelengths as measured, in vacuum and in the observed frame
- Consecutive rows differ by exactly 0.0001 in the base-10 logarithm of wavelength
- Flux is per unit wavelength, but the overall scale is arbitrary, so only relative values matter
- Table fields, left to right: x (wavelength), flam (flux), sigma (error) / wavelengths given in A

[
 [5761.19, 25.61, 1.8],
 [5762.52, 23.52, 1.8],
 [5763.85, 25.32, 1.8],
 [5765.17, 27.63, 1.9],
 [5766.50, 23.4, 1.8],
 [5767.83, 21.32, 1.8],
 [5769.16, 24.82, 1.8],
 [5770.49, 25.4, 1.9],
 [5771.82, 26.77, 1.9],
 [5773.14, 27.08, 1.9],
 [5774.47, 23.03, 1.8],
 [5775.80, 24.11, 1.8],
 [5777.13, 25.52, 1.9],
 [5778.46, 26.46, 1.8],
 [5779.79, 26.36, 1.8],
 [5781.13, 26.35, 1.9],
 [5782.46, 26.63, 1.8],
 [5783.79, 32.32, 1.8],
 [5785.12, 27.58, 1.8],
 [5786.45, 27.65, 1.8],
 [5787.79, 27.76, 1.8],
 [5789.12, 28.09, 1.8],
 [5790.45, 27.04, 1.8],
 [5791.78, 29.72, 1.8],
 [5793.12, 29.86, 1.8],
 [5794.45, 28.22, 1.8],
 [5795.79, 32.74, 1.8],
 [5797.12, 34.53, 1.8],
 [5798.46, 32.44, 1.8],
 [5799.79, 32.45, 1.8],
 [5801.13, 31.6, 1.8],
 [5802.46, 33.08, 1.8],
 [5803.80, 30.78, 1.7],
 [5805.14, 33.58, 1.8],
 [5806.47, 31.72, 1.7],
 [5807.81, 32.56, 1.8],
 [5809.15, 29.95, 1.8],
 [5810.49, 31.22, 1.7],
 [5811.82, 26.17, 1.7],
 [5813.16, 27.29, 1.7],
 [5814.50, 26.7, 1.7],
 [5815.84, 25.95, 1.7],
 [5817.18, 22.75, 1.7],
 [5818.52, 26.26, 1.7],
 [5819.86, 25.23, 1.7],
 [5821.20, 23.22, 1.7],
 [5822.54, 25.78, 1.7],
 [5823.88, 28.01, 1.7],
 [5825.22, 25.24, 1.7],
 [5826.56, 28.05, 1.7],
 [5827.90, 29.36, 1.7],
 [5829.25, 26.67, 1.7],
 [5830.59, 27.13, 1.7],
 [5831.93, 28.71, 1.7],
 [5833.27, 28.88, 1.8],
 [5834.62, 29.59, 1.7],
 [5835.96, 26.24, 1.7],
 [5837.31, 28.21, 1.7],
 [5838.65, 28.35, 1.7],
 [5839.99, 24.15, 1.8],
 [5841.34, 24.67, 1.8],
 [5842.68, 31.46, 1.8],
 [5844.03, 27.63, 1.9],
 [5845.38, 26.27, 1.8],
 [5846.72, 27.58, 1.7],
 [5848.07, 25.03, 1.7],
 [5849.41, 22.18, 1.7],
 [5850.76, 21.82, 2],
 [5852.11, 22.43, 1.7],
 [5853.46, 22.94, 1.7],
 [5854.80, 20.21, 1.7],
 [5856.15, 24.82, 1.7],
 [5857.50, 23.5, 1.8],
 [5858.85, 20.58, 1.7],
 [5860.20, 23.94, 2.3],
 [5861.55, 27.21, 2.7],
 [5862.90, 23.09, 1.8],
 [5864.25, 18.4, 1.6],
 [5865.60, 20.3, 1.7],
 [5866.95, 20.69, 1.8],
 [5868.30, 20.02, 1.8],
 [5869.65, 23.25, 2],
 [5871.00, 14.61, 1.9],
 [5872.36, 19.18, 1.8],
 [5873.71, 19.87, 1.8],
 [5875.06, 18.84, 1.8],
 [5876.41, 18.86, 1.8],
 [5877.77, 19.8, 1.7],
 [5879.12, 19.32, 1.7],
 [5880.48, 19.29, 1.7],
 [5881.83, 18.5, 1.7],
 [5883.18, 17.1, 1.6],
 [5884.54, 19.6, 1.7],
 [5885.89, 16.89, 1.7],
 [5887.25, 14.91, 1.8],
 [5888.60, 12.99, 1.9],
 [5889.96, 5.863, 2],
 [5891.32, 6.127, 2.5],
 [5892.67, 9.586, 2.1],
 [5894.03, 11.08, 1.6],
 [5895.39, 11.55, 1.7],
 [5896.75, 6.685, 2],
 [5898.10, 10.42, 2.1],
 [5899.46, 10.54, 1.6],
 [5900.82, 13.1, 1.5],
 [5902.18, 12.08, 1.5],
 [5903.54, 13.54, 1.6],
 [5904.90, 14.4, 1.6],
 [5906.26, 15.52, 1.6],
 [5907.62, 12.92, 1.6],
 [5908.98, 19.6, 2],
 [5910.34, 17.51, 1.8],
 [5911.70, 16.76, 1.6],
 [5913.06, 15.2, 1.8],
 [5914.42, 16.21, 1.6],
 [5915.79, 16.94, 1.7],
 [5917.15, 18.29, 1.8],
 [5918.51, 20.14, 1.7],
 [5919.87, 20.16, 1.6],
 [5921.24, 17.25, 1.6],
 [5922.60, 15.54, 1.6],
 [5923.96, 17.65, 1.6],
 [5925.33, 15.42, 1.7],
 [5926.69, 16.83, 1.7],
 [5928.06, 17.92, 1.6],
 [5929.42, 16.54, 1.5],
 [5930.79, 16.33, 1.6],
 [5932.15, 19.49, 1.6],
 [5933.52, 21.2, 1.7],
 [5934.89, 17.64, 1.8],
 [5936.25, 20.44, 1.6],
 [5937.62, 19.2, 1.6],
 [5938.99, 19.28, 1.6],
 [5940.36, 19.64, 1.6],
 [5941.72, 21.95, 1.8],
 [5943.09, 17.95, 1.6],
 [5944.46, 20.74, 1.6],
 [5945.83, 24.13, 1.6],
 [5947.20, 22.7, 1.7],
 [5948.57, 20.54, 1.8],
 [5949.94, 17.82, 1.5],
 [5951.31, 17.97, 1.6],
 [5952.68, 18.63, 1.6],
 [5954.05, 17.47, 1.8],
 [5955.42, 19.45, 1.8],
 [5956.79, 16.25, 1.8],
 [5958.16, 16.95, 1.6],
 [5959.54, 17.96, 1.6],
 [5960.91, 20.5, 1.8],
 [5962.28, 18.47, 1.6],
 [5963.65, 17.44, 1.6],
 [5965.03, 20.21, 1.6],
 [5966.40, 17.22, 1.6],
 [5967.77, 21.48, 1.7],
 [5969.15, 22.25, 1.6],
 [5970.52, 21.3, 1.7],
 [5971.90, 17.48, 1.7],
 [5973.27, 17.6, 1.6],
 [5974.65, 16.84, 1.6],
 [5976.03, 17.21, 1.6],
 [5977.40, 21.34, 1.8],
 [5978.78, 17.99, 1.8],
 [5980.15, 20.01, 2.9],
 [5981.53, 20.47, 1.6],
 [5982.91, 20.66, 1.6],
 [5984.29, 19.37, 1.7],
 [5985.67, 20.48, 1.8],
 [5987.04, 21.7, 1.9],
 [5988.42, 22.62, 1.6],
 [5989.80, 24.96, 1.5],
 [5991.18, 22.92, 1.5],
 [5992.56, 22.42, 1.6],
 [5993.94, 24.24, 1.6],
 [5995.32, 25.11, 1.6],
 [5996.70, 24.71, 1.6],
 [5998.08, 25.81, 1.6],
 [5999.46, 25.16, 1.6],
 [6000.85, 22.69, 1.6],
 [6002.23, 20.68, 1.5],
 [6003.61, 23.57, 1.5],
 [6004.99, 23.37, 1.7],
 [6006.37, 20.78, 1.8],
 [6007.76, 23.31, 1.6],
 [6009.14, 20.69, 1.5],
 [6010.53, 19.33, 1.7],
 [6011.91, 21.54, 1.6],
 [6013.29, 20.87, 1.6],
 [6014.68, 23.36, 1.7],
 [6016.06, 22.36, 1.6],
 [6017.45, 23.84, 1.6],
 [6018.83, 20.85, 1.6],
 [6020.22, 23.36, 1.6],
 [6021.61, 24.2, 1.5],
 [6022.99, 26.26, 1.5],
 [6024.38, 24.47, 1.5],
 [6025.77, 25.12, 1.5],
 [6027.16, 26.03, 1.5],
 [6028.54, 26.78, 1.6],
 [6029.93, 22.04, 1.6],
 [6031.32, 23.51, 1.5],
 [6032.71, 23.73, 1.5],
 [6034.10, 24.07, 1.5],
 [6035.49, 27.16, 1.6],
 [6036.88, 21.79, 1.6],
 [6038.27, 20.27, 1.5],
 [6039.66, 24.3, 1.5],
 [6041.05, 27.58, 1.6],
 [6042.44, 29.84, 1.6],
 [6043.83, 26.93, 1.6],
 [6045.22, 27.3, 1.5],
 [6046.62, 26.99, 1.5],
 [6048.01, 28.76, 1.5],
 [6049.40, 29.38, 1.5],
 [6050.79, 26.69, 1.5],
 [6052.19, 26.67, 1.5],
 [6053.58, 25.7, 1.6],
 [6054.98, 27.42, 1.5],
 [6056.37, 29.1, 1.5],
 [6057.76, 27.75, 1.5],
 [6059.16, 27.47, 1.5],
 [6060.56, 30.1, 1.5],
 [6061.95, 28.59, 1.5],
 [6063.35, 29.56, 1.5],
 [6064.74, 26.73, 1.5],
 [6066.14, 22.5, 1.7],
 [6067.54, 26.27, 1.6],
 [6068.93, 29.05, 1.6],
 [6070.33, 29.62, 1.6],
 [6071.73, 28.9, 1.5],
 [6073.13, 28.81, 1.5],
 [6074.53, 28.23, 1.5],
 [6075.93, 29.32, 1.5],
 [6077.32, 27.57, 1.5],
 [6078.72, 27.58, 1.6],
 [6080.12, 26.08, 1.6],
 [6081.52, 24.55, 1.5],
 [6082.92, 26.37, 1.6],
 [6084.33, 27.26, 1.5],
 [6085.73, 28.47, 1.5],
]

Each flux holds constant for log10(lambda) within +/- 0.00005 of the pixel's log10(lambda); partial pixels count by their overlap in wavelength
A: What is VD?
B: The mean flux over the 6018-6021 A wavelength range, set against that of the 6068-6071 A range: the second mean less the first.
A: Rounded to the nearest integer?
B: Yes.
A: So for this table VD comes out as 7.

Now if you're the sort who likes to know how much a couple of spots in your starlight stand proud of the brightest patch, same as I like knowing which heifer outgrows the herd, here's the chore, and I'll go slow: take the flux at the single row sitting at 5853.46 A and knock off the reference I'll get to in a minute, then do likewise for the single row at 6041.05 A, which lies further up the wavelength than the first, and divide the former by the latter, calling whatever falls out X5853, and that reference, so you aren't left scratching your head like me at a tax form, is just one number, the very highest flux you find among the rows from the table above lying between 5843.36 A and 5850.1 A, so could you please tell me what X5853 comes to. 94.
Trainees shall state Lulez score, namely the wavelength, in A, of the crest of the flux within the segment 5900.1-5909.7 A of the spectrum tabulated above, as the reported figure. 5908.98 A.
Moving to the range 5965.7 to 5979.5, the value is 5969.15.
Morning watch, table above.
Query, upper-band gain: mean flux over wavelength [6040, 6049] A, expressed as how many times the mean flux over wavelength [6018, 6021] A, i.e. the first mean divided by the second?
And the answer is 1.3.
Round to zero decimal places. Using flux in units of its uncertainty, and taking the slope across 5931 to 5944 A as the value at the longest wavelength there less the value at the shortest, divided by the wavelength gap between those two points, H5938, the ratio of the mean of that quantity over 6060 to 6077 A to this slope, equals -208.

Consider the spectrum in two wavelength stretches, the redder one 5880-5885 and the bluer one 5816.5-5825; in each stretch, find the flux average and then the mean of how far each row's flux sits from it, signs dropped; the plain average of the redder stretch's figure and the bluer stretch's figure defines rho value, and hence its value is 1.2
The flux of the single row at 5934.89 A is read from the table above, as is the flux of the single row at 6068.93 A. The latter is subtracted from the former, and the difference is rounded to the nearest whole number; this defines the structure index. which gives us -11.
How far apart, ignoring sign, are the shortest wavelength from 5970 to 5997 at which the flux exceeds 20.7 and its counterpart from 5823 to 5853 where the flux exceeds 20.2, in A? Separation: 146.6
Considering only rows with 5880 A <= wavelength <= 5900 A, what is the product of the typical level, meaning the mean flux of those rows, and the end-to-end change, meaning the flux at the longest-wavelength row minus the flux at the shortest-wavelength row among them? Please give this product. -111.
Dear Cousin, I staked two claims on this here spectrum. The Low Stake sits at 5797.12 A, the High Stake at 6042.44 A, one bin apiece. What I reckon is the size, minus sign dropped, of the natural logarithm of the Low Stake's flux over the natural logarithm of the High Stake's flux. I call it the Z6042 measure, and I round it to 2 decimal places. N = 1.04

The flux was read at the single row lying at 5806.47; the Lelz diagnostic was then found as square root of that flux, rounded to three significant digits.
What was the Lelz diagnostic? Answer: 5.63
